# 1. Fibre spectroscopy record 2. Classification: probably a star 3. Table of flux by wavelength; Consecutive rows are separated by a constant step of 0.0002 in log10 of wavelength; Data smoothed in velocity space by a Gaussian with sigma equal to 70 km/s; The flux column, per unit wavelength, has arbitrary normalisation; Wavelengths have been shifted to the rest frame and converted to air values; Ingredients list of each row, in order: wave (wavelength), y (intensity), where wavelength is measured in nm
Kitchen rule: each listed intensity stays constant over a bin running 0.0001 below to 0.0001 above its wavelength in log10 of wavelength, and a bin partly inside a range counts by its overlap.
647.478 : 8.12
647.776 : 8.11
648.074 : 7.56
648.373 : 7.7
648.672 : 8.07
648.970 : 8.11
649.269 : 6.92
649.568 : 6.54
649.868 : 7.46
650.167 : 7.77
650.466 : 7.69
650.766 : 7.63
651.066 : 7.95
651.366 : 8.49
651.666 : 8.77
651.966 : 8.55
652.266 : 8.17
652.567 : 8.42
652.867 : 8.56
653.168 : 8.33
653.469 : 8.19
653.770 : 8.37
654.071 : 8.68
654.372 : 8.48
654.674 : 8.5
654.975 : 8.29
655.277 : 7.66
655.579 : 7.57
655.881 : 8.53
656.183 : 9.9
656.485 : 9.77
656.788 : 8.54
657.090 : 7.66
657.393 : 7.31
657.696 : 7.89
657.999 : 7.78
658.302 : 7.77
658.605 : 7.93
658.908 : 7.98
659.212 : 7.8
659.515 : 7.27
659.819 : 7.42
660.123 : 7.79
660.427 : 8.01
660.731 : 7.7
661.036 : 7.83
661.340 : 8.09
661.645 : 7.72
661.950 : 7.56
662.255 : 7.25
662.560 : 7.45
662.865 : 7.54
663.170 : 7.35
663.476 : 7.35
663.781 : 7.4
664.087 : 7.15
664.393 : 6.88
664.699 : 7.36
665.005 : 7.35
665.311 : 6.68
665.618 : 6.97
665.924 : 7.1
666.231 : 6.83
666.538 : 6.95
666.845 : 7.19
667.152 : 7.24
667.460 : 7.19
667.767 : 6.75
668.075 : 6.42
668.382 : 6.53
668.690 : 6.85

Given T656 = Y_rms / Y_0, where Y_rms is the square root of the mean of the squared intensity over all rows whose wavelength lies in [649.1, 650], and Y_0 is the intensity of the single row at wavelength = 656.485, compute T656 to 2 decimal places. 0.71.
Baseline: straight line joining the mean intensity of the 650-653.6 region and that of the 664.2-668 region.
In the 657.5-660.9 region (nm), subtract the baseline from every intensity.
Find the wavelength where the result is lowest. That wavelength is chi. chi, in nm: 659.515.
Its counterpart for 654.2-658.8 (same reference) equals 657.393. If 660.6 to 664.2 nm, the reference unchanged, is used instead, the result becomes 662.255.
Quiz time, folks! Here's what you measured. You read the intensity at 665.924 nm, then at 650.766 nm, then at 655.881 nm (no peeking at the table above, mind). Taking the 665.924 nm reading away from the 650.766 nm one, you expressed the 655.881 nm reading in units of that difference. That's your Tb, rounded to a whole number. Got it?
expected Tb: 16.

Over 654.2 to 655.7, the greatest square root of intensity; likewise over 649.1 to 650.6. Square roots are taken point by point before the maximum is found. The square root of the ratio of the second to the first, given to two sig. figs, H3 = 0.98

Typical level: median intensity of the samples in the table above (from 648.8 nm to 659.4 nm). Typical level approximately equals 8.1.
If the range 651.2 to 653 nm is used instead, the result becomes 8.5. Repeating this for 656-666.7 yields 7.5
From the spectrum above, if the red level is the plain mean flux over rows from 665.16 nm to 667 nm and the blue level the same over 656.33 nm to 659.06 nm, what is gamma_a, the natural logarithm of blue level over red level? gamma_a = 0.149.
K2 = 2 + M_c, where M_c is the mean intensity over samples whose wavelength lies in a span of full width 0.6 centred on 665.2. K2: 9.0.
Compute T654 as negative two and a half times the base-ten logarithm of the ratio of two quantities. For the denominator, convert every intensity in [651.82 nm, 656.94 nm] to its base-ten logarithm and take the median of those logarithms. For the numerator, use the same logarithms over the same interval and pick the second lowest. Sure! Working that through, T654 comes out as 0.053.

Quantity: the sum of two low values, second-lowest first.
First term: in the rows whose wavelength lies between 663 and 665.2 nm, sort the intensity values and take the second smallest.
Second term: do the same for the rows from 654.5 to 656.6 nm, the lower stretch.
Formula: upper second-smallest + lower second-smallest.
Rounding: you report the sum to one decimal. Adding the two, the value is 14.8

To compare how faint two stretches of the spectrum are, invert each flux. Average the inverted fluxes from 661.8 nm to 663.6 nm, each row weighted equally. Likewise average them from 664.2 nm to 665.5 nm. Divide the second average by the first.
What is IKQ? 1.05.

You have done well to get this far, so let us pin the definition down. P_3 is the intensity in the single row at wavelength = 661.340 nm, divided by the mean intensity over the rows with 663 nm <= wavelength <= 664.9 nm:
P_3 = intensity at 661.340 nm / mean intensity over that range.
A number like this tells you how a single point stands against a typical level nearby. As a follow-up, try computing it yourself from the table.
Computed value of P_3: 1.12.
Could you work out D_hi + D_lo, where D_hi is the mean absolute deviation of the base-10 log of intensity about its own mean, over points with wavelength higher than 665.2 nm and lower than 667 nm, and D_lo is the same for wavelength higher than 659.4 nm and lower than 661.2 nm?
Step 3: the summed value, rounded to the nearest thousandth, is 0.021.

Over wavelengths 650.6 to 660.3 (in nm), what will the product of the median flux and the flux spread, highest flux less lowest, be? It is 22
